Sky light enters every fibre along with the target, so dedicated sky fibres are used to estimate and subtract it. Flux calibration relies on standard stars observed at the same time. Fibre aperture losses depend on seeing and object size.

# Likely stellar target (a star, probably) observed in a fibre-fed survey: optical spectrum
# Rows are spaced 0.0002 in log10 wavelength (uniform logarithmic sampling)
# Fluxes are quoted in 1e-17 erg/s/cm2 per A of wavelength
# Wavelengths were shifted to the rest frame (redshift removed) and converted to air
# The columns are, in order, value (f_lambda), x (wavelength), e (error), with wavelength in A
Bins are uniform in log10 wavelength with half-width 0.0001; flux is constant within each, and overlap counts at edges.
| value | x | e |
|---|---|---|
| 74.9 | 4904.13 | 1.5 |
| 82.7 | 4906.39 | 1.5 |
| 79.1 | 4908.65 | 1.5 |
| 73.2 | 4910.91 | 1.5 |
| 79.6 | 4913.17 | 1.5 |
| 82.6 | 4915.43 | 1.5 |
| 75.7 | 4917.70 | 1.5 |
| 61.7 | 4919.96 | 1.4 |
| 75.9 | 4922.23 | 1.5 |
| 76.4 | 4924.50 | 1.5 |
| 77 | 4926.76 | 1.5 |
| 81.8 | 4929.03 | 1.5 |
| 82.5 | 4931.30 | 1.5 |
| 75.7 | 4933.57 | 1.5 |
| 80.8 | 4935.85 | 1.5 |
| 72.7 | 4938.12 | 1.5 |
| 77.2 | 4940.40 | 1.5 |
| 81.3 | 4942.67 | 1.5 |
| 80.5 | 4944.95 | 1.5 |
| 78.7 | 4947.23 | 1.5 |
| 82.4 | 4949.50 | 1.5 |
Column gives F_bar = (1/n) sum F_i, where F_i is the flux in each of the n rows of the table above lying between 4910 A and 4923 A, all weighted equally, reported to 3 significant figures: 74.8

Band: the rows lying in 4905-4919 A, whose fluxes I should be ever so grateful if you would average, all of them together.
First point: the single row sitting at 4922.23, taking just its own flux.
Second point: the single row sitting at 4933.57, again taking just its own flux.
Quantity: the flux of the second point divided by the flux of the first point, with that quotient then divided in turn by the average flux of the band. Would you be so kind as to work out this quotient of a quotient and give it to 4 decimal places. 0.0127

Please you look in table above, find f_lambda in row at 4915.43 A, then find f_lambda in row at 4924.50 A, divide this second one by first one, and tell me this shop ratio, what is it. 0.92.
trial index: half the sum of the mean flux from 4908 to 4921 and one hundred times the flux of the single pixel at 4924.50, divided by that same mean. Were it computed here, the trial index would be 51.2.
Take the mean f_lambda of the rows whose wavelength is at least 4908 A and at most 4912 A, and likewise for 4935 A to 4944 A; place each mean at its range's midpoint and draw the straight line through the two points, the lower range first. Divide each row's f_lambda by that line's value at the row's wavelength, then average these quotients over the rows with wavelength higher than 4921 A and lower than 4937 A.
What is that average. 1.02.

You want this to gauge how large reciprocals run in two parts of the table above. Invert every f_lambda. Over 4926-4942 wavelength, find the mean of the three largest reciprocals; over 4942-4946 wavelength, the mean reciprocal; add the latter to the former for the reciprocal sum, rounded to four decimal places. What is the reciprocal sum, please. 0.0257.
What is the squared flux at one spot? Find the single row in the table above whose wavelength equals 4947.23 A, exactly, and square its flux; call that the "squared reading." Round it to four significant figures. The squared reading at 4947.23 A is 6194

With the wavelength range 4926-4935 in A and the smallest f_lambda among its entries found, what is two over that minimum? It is 0.0264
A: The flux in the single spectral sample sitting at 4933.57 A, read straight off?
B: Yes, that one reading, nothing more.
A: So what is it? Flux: 75.7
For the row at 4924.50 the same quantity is 76.4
